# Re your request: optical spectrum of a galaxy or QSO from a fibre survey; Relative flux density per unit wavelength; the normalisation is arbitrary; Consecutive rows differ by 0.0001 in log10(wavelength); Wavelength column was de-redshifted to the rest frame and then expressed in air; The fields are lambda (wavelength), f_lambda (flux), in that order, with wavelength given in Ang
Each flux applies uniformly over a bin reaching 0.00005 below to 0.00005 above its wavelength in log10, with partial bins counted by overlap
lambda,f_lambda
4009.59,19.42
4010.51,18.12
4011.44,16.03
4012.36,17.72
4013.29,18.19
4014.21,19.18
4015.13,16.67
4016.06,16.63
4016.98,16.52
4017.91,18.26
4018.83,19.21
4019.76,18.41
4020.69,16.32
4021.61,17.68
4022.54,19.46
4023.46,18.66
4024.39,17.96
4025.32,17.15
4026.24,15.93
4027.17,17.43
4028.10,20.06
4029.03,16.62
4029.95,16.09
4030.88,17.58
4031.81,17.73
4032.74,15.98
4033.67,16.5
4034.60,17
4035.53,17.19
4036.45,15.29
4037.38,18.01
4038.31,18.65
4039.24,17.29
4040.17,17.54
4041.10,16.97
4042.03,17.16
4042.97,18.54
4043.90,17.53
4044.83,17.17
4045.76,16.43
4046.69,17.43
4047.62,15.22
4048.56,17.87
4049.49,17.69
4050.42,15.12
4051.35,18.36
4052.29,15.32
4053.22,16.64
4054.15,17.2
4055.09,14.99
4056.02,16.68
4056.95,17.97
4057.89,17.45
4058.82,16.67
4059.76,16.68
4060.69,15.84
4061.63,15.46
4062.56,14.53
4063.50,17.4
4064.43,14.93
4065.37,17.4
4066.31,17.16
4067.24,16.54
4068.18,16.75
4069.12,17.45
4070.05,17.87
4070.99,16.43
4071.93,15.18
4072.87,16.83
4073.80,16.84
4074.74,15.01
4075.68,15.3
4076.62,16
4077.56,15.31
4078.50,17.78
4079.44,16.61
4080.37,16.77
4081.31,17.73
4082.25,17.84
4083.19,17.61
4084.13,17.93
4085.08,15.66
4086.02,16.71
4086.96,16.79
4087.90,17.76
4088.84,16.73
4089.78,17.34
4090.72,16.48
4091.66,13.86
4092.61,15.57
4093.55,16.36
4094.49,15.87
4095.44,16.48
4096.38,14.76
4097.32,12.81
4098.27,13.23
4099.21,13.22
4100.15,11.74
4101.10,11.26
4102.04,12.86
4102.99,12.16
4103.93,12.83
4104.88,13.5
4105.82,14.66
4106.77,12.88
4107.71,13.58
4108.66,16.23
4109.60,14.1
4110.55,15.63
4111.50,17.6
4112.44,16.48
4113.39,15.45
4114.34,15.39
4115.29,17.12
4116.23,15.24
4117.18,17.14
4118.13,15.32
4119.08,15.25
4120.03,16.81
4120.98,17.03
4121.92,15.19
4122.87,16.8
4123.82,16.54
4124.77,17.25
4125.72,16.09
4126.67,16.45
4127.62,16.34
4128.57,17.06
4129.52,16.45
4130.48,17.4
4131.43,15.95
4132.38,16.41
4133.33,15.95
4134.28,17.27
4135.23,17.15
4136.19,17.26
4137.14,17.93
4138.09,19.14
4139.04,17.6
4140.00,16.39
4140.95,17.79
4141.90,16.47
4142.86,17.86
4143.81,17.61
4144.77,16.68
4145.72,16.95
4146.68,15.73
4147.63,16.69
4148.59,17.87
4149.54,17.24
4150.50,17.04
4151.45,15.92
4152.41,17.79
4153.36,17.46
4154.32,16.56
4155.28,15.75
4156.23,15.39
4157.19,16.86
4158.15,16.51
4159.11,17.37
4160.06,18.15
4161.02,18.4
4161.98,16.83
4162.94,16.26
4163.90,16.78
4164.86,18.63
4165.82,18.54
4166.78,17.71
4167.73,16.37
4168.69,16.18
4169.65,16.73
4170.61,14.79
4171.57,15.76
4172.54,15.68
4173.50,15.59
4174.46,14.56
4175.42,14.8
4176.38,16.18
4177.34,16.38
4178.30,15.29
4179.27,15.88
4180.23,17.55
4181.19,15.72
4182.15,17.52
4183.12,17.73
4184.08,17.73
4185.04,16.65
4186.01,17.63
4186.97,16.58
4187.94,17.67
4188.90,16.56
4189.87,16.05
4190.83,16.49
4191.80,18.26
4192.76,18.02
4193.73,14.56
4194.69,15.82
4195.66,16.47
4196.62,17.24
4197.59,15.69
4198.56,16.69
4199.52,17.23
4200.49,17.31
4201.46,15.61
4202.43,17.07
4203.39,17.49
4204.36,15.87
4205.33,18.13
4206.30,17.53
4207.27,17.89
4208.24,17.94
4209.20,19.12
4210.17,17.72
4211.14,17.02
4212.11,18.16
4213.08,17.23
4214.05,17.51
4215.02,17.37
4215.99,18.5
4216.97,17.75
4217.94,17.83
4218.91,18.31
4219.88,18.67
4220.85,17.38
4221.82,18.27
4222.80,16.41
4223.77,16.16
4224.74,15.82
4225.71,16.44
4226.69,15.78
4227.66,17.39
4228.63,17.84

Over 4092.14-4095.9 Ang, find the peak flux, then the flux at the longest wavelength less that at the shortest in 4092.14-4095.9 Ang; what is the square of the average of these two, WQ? 76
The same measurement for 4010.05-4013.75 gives 83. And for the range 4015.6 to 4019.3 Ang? 119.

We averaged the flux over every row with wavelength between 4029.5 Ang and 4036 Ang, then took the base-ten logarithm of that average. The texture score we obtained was 1.227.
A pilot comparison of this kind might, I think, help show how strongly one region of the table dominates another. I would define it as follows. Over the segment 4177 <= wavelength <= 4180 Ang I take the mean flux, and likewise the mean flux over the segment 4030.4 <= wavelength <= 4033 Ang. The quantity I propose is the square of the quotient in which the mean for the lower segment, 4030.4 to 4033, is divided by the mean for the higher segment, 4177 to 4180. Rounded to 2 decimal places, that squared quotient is 1.16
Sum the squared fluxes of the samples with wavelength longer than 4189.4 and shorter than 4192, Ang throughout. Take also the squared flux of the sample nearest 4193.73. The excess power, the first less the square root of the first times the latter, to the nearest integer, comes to 435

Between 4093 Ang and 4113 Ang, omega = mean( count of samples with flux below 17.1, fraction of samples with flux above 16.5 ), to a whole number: 10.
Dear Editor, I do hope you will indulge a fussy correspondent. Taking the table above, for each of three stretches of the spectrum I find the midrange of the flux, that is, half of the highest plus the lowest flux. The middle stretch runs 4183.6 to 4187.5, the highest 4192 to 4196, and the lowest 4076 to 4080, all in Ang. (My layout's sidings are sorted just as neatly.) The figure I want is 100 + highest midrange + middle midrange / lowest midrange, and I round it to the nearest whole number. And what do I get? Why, 117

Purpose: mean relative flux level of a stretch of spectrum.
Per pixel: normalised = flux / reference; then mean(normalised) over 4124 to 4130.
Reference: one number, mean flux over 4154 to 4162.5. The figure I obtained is 0.984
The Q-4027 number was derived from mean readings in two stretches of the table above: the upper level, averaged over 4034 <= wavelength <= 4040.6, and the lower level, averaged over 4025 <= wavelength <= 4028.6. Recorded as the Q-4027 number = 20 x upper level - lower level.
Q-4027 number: 328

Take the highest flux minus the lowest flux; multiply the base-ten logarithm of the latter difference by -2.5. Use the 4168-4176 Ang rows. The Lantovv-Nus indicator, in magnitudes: -0.84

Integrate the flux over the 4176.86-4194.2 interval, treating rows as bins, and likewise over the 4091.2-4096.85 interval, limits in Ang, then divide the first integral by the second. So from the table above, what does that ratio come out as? 3.3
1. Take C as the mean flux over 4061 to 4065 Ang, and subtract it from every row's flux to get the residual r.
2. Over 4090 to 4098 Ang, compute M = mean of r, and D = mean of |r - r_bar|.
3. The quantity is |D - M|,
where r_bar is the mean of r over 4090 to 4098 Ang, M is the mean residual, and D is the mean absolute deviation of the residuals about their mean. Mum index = 1.4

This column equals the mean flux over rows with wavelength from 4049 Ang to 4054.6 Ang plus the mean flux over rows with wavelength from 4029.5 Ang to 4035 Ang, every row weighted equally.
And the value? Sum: 33.5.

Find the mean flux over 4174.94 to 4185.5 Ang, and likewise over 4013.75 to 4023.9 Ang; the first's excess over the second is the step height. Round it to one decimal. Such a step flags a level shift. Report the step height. -1.4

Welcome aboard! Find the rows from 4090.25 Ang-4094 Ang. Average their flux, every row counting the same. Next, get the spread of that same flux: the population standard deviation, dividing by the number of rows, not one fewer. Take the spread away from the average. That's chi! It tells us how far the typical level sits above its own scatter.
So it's 14.5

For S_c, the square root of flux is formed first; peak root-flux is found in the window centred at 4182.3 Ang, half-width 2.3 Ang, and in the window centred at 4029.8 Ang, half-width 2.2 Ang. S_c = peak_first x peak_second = 18.9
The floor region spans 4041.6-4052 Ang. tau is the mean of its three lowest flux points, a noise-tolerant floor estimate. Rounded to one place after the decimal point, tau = 15.6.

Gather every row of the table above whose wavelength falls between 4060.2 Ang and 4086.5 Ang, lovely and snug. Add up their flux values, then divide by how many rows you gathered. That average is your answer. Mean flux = 16.5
